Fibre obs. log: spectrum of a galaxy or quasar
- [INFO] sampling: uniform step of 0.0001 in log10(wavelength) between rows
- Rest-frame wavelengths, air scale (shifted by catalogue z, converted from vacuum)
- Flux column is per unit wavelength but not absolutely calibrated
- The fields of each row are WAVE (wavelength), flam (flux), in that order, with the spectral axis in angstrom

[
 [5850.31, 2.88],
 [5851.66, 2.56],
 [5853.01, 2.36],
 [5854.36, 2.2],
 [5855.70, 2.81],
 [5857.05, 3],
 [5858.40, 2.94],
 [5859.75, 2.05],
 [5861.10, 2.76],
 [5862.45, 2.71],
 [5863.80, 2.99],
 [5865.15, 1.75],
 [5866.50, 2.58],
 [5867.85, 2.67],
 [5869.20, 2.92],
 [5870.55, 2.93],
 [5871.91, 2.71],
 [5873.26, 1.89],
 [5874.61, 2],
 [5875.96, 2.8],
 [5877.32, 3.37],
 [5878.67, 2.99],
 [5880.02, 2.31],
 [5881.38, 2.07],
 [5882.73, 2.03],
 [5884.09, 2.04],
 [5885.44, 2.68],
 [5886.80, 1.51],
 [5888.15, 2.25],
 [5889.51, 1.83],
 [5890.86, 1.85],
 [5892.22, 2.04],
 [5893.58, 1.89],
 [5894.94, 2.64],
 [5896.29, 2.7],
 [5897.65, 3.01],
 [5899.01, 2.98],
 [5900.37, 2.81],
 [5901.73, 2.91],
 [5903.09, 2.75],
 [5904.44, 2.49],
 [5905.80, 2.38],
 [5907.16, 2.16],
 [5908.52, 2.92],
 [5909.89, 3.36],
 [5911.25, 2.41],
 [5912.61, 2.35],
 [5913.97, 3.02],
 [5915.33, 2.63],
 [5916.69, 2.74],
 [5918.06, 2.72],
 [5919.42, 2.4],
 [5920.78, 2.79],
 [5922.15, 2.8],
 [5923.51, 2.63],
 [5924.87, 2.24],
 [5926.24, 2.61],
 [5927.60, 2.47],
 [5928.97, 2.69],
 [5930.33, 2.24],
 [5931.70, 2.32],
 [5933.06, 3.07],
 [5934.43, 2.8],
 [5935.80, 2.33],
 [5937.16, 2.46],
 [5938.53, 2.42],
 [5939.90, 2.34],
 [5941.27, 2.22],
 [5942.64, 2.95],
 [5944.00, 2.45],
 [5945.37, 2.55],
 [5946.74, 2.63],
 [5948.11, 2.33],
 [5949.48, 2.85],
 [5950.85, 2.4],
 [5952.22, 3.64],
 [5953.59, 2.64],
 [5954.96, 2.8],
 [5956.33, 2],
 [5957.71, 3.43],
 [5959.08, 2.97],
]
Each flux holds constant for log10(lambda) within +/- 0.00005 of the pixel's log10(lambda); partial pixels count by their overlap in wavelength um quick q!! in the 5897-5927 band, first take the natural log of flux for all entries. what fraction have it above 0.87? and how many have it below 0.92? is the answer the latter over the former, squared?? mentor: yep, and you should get 73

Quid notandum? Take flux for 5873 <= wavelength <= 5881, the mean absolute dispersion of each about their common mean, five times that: 2.5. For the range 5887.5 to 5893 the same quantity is 0.8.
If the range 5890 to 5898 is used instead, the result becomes 2.1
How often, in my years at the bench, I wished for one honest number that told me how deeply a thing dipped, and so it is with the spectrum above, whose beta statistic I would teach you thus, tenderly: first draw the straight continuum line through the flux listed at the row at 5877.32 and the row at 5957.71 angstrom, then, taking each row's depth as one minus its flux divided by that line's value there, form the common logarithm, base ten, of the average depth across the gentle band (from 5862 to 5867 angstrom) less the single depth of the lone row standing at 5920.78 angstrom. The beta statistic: -1.1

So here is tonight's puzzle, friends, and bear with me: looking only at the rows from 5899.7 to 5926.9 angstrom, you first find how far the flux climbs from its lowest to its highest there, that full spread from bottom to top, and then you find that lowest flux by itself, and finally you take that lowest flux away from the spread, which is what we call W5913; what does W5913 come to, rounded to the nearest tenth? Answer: -1.0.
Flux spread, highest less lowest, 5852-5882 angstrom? 1.62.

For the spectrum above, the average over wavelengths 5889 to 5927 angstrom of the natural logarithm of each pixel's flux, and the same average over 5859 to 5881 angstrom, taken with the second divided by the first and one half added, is 1.50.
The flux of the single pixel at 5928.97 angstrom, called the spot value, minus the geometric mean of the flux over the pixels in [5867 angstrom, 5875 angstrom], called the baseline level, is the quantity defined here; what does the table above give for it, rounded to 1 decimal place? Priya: 0.2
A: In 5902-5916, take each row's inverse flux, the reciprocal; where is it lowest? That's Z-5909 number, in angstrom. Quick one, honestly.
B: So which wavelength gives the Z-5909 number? 5909.89 angstrom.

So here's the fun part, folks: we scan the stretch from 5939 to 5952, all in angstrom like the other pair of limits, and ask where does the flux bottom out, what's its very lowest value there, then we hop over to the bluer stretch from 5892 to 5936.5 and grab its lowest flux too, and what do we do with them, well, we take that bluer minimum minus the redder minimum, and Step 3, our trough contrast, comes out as -0.3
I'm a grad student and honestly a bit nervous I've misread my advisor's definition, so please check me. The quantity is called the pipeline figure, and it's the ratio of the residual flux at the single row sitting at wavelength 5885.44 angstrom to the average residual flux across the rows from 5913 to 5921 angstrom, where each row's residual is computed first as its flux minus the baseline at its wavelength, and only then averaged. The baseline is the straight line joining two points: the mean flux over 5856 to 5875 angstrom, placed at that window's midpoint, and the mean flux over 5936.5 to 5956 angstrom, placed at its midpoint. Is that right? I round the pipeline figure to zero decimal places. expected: 1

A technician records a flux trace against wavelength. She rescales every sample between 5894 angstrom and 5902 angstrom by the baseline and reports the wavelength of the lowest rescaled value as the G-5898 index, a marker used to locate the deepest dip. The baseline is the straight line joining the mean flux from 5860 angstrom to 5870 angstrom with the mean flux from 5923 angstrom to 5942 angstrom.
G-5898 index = 5894.94 angstrom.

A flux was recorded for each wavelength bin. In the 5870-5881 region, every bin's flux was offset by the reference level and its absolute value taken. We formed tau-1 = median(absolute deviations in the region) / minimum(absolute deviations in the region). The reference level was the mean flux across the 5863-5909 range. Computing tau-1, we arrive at 3.0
